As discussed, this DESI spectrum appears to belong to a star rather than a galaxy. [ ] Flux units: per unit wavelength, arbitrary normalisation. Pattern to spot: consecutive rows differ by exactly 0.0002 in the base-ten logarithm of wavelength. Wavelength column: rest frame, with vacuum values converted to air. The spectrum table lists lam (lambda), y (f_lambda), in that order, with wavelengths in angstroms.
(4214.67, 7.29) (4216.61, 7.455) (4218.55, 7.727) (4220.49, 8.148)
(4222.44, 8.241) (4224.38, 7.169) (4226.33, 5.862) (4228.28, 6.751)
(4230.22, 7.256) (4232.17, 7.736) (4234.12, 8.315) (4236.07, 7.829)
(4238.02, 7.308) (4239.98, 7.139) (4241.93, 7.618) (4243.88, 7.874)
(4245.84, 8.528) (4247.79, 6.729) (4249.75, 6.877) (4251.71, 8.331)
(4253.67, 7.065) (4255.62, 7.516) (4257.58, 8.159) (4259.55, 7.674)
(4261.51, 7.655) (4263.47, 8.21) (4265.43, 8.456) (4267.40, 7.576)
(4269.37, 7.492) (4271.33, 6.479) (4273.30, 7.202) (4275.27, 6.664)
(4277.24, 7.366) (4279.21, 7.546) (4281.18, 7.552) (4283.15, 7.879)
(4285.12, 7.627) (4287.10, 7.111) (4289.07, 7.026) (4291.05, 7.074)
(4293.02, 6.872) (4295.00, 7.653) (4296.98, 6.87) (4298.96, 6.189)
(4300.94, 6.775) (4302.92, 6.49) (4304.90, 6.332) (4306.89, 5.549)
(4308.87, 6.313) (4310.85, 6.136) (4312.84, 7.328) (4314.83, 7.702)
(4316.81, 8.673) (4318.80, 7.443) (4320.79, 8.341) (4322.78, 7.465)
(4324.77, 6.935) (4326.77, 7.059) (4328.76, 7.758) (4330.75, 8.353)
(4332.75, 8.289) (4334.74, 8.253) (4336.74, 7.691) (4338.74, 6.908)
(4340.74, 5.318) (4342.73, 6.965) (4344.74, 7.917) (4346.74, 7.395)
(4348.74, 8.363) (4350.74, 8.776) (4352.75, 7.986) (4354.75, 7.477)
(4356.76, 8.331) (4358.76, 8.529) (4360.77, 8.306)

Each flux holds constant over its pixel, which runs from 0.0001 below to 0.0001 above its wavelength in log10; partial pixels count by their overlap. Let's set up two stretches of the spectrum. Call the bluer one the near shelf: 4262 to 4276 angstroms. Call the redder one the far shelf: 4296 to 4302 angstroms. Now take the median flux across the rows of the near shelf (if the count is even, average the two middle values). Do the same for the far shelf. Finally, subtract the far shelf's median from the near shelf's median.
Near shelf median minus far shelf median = 0.72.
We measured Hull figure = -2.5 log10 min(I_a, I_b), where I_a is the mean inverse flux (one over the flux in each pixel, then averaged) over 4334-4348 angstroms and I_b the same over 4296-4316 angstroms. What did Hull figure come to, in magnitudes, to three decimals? 2.125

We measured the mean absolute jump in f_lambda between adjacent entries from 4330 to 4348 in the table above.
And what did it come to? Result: 0.77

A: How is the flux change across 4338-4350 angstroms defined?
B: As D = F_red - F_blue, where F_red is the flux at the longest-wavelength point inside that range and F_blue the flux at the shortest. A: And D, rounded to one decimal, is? 1.5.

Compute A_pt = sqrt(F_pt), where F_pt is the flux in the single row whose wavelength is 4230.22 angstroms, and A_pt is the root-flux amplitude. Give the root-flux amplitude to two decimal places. 2.69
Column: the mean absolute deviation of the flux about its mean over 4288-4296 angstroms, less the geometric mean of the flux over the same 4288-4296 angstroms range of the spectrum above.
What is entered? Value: -6.90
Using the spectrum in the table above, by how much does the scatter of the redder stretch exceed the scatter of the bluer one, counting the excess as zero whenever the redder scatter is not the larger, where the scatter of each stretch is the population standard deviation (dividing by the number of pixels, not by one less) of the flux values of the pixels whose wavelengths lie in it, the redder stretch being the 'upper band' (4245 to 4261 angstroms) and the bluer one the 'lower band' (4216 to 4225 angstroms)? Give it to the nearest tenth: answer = 0.2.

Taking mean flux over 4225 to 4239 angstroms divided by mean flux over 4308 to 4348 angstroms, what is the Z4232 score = 0.98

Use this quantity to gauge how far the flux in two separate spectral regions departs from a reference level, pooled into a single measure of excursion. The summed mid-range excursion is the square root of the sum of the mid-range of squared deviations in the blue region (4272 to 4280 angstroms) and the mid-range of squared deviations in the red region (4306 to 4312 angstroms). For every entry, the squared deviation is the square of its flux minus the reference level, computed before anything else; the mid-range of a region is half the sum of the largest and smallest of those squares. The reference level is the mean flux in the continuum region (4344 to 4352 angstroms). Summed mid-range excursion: 2.5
